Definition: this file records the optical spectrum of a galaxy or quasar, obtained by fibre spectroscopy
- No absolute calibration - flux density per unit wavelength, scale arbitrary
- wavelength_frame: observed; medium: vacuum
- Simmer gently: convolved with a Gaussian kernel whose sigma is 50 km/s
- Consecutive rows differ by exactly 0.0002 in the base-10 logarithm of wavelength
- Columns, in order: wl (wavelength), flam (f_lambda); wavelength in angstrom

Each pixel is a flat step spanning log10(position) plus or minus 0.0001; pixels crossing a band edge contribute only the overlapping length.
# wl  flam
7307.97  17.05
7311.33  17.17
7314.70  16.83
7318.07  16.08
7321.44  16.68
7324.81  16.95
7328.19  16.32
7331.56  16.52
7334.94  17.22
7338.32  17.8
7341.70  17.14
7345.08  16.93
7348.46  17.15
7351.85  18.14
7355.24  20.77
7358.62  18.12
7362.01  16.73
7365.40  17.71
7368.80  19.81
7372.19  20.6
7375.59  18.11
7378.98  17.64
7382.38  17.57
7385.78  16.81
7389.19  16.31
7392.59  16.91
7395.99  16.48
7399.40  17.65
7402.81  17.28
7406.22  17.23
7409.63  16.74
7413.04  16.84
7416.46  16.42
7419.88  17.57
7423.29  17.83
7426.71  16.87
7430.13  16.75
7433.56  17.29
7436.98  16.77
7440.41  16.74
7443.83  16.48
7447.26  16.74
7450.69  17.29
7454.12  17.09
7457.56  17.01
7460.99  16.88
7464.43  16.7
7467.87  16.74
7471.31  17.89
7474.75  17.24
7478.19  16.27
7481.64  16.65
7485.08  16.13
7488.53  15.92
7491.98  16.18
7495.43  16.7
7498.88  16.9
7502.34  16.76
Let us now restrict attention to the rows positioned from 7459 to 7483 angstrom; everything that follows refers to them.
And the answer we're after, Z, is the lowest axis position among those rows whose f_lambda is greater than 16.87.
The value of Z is 7460.99 angstrom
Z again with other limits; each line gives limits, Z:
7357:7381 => 7358.62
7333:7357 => 7334.94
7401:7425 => 7402.81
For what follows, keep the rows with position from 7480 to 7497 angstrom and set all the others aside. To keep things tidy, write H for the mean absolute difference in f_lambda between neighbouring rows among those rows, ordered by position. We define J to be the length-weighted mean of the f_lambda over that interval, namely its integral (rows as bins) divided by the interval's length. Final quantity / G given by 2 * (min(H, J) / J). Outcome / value 0.05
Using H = 0.4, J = 16.3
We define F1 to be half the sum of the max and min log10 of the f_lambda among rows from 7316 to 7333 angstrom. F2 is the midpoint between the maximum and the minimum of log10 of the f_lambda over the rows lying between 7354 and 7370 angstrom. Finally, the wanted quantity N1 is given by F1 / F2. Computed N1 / 0.958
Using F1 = 1.22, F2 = 1.270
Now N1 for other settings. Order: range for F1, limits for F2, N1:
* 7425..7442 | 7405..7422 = 1.001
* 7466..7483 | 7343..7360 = 0.968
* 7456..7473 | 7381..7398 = 1.007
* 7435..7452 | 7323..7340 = 0.997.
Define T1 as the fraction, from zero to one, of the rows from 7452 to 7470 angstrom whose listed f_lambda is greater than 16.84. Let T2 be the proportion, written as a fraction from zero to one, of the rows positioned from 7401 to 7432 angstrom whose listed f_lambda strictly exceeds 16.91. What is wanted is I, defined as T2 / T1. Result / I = 0.7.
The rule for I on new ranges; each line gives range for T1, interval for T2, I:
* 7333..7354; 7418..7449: 0.3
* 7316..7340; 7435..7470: 0.7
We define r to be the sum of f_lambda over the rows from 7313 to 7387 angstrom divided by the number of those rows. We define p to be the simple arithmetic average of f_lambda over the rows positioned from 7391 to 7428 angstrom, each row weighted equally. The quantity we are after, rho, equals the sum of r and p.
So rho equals 34.7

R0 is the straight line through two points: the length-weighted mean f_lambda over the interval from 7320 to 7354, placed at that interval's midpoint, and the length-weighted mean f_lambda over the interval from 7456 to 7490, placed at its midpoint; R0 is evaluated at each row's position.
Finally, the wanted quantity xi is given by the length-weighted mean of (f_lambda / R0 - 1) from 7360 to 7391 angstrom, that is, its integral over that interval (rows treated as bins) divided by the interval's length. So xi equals 0.052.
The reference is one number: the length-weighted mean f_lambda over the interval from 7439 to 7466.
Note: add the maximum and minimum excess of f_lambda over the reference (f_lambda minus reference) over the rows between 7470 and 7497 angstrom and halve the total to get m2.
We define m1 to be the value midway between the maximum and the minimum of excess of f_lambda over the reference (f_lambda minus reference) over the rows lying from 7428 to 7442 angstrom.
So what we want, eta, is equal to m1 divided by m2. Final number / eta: 4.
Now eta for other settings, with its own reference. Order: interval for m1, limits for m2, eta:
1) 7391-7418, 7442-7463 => 12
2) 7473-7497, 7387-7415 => -3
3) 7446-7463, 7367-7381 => 0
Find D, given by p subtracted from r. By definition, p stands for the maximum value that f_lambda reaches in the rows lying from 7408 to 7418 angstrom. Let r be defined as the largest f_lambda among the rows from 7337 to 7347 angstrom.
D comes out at 1.0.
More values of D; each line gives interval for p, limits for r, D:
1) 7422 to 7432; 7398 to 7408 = -0.2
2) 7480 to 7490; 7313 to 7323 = 0.2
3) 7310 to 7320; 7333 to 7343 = 0.6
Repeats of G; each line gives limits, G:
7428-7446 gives 0.04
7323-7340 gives 0.06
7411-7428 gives 0.08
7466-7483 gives 0.09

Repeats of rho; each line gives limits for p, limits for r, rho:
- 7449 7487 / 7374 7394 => 34.1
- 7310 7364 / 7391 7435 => 34.4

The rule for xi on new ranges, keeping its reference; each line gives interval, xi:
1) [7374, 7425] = 0.012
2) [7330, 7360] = 0.038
